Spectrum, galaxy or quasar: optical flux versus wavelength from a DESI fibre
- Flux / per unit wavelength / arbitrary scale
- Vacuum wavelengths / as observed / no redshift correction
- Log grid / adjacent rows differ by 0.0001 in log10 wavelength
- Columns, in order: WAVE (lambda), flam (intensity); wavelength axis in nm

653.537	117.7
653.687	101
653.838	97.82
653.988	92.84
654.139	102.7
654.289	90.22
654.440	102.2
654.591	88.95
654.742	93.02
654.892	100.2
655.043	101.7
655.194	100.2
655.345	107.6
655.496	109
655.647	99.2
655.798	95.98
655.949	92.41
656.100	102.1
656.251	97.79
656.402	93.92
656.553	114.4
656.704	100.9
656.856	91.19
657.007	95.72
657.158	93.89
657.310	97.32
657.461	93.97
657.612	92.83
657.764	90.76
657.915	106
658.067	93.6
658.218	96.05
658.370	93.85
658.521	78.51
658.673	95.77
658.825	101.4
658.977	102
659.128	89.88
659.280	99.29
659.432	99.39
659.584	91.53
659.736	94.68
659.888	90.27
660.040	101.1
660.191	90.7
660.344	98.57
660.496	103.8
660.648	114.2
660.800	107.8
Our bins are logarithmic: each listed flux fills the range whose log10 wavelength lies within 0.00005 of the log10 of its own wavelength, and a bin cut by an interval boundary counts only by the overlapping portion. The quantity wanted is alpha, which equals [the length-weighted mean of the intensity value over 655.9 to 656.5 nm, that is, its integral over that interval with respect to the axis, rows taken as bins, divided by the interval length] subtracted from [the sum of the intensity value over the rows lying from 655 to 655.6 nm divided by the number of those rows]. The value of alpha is 7.1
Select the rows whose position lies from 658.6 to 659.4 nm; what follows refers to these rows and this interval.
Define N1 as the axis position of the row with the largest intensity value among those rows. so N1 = 658.977 nm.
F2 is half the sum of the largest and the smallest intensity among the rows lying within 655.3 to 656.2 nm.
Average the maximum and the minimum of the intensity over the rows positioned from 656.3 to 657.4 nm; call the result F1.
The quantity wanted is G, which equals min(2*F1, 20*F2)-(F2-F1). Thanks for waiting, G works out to 208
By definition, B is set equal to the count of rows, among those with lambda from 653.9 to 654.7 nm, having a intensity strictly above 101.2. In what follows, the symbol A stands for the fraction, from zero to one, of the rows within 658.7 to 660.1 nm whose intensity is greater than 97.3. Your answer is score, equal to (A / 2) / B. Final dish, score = 0.14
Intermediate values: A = 0.56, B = 2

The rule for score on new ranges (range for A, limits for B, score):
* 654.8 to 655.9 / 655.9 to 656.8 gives 0.21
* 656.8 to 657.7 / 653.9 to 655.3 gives 0.03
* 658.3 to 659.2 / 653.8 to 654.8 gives 0.08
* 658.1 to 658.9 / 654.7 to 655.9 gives 0.03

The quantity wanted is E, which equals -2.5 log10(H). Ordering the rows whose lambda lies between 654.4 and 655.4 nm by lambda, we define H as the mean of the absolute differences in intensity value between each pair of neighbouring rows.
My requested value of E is -1.91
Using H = 6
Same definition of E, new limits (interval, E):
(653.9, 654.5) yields -2.65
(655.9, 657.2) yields -2.32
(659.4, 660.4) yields -2.18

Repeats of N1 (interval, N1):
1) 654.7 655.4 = 655.345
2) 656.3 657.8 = 656.553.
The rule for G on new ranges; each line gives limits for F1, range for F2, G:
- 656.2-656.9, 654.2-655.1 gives 213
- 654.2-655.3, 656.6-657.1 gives 191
